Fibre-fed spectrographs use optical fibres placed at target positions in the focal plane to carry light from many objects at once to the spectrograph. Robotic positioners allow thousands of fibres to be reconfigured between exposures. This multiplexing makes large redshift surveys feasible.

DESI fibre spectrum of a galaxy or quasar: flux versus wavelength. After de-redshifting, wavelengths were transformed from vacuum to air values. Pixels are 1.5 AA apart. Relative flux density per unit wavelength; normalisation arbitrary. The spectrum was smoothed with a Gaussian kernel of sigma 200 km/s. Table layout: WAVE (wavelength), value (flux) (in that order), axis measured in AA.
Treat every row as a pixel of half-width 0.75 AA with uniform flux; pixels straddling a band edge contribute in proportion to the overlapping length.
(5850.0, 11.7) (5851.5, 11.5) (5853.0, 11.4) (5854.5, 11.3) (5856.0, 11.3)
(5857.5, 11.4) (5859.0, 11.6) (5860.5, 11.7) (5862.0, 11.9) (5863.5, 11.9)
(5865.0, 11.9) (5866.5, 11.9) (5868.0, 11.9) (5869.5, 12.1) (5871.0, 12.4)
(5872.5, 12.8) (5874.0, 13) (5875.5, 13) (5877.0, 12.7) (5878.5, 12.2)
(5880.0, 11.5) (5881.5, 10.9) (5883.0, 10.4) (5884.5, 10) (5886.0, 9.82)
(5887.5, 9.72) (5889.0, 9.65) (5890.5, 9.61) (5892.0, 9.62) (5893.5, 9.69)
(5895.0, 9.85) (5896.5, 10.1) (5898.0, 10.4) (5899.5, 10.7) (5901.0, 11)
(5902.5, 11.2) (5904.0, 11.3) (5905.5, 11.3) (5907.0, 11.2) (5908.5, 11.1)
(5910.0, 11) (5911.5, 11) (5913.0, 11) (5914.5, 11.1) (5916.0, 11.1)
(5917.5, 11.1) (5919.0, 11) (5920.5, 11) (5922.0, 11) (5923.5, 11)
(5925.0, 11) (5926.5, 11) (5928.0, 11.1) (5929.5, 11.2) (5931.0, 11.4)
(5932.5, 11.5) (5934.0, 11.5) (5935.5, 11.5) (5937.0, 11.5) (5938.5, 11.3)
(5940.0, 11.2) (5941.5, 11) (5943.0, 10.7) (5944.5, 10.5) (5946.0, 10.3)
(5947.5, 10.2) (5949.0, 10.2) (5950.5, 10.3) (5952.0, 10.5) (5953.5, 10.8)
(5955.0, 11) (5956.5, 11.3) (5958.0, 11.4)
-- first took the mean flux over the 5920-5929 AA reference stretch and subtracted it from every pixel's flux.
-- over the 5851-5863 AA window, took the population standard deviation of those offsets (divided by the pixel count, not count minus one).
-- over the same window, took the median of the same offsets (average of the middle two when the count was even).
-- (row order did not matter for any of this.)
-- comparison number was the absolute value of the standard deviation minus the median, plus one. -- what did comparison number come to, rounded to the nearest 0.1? 1.2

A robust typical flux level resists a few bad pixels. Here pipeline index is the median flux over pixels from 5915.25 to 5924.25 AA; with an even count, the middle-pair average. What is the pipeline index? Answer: 11.0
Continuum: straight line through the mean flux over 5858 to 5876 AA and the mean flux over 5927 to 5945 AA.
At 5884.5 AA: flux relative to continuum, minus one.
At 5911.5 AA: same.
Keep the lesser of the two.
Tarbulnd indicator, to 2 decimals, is -0.16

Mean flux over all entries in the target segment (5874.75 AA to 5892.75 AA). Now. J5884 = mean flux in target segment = 10.8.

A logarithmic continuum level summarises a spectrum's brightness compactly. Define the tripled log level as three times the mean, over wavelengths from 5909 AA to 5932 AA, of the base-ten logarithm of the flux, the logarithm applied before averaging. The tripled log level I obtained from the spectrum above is 3.13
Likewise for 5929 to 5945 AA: 3.15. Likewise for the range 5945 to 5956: 3.06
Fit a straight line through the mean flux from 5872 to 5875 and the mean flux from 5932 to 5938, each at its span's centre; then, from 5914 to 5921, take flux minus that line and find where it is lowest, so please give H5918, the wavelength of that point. 5914.5 AA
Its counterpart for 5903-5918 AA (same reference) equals 5910.0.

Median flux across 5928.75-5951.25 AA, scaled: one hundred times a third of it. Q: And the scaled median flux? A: 373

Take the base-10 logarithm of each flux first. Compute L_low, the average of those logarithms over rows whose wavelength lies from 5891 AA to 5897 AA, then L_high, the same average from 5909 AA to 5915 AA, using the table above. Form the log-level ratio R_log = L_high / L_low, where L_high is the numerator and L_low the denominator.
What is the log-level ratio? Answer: 1.05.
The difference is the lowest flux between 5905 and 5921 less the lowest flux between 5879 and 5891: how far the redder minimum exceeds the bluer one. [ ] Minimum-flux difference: 1.4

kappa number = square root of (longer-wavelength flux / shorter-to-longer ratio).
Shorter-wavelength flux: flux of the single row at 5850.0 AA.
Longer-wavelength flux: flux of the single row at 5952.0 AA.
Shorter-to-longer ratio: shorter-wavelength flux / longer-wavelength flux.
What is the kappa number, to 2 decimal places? 3.07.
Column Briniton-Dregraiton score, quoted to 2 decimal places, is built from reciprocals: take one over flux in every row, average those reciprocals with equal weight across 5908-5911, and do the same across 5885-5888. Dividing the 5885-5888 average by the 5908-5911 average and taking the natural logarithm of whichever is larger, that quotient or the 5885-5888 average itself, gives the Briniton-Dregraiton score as 0.12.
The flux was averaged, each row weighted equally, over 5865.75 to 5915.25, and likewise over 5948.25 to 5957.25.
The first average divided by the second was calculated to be 1.04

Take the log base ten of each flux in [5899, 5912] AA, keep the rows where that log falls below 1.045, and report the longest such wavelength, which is 5911.5 AA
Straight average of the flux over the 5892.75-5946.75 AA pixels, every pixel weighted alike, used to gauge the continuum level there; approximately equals 11.0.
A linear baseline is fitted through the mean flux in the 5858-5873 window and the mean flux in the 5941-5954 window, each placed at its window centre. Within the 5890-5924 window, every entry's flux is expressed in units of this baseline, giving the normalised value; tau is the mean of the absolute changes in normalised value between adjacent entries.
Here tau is 0.010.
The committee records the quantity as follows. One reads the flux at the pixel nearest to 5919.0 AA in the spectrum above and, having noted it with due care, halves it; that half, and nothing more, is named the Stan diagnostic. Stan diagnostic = 5.5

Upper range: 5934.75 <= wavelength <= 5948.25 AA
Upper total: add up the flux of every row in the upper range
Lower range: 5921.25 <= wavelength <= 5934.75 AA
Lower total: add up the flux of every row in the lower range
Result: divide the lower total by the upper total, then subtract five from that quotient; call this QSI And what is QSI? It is -3.97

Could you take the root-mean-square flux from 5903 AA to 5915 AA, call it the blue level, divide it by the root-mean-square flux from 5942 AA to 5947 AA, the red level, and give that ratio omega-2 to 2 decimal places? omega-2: 1.06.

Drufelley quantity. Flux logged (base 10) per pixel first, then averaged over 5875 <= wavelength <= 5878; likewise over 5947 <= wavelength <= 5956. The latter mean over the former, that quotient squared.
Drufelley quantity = 0.85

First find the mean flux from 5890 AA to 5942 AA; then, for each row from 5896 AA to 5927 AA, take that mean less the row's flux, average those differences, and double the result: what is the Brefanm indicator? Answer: -0.10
